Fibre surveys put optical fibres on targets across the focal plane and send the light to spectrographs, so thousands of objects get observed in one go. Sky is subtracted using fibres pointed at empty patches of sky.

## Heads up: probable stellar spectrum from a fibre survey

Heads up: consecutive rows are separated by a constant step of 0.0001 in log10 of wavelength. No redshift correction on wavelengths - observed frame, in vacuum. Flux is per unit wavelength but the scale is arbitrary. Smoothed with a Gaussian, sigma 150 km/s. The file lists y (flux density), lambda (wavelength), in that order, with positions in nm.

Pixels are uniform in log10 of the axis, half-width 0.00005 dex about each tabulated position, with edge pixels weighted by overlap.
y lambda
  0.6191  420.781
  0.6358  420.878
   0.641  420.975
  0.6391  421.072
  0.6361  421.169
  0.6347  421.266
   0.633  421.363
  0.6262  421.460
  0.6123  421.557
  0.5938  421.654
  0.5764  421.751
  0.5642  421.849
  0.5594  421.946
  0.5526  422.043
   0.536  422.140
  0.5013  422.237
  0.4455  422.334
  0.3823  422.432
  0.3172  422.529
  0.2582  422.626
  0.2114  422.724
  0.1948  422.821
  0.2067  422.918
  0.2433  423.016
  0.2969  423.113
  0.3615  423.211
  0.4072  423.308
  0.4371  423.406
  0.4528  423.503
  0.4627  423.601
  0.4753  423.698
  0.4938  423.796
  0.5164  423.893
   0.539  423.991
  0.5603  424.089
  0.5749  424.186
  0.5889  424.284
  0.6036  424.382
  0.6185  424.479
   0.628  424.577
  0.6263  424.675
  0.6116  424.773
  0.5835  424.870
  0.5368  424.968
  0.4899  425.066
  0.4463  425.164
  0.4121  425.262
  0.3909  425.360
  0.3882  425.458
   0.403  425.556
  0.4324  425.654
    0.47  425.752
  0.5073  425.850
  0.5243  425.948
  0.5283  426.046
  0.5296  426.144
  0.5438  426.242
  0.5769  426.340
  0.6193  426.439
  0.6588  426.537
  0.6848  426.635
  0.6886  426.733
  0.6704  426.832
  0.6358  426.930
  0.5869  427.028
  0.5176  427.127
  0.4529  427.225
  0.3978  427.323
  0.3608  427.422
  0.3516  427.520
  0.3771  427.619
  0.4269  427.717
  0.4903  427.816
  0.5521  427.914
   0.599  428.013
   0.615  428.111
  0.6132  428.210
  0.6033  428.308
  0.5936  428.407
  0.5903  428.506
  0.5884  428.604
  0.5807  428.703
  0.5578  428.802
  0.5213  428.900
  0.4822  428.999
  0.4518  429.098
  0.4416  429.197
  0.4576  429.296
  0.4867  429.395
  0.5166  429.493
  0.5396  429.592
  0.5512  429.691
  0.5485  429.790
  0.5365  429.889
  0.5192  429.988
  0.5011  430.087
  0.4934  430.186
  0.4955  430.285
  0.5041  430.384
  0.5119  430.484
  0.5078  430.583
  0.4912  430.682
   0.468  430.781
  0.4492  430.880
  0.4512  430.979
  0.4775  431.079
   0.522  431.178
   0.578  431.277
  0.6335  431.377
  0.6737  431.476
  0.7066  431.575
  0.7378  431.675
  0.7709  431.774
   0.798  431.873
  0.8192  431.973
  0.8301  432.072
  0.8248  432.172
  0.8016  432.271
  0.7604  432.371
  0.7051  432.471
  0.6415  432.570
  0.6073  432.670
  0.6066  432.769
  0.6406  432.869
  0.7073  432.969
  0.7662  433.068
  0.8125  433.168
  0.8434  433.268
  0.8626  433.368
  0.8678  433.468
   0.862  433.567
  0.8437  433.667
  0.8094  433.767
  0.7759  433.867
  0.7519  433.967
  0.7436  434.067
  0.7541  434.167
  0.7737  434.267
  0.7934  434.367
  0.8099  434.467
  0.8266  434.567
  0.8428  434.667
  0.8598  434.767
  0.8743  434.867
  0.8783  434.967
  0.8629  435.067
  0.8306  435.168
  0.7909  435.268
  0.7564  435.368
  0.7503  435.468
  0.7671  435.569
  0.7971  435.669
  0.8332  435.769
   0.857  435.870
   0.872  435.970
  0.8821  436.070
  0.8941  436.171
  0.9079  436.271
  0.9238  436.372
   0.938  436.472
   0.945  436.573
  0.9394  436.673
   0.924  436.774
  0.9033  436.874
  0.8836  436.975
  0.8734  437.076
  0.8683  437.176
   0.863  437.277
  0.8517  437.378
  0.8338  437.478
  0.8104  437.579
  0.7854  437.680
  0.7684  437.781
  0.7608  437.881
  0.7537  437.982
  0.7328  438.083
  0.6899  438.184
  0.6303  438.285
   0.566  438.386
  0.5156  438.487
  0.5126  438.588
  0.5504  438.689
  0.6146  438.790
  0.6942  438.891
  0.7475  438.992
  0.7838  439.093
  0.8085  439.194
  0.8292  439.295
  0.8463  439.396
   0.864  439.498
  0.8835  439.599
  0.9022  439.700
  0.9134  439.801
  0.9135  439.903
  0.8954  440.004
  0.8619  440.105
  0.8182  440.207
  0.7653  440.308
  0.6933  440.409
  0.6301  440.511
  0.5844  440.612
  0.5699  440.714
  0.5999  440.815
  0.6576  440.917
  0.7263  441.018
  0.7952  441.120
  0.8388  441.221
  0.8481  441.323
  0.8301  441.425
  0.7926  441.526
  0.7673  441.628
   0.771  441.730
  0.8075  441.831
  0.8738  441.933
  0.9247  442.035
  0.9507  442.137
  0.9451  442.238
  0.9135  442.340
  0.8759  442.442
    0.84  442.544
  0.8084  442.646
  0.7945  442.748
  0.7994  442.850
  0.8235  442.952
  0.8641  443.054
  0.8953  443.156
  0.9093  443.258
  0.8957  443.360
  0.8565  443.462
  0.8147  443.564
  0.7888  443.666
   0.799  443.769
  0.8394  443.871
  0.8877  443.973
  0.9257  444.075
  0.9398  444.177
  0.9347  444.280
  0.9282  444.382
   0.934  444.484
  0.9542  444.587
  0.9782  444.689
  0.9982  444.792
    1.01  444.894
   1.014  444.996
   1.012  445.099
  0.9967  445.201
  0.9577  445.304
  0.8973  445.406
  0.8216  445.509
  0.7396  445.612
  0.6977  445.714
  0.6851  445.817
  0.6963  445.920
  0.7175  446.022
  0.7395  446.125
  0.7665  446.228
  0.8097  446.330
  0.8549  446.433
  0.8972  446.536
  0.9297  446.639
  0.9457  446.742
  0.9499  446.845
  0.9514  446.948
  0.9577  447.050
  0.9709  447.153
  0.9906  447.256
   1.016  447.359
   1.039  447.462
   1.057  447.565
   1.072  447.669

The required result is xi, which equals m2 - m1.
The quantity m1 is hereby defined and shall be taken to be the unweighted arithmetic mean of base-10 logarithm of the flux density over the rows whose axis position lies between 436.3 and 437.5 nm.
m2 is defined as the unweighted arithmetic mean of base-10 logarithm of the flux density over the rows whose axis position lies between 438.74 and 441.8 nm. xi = -0.07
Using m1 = -0.05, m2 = -0.115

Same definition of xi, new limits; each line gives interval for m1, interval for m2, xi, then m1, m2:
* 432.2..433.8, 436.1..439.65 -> 0.02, -0.12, -0.108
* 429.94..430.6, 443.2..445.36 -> 0.26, -0.30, -0.036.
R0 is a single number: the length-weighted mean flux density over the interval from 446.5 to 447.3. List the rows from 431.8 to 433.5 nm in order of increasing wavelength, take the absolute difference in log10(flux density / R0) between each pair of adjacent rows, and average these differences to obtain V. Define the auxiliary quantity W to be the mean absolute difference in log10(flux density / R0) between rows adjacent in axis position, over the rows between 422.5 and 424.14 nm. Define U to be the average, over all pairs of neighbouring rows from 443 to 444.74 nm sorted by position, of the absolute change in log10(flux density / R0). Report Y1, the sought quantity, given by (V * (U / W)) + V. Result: 0.02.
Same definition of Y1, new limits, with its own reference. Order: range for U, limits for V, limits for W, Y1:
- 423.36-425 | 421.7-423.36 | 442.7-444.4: 0.10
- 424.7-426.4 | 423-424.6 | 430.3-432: 0.06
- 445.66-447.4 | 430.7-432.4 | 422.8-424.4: 0.03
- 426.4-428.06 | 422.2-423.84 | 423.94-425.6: 0.15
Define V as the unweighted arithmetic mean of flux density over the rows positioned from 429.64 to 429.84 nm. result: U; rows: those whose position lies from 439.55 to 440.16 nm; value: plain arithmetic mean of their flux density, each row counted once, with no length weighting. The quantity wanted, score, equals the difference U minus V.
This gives 0.35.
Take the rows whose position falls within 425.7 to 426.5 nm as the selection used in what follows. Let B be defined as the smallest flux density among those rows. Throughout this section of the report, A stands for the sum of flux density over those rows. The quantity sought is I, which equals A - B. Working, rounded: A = 4.3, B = 0.47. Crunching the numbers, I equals 3.8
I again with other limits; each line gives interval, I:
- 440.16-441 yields 4.7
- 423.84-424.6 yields 4.1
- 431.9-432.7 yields 5.4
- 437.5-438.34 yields 5.3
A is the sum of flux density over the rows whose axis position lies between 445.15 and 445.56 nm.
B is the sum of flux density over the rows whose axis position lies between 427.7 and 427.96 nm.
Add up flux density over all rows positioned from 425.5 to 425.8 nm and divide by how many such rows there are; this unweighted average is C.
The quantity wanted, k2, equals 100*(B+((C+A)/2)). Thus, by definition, 352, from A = 3.7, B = 1.5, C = 0.44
